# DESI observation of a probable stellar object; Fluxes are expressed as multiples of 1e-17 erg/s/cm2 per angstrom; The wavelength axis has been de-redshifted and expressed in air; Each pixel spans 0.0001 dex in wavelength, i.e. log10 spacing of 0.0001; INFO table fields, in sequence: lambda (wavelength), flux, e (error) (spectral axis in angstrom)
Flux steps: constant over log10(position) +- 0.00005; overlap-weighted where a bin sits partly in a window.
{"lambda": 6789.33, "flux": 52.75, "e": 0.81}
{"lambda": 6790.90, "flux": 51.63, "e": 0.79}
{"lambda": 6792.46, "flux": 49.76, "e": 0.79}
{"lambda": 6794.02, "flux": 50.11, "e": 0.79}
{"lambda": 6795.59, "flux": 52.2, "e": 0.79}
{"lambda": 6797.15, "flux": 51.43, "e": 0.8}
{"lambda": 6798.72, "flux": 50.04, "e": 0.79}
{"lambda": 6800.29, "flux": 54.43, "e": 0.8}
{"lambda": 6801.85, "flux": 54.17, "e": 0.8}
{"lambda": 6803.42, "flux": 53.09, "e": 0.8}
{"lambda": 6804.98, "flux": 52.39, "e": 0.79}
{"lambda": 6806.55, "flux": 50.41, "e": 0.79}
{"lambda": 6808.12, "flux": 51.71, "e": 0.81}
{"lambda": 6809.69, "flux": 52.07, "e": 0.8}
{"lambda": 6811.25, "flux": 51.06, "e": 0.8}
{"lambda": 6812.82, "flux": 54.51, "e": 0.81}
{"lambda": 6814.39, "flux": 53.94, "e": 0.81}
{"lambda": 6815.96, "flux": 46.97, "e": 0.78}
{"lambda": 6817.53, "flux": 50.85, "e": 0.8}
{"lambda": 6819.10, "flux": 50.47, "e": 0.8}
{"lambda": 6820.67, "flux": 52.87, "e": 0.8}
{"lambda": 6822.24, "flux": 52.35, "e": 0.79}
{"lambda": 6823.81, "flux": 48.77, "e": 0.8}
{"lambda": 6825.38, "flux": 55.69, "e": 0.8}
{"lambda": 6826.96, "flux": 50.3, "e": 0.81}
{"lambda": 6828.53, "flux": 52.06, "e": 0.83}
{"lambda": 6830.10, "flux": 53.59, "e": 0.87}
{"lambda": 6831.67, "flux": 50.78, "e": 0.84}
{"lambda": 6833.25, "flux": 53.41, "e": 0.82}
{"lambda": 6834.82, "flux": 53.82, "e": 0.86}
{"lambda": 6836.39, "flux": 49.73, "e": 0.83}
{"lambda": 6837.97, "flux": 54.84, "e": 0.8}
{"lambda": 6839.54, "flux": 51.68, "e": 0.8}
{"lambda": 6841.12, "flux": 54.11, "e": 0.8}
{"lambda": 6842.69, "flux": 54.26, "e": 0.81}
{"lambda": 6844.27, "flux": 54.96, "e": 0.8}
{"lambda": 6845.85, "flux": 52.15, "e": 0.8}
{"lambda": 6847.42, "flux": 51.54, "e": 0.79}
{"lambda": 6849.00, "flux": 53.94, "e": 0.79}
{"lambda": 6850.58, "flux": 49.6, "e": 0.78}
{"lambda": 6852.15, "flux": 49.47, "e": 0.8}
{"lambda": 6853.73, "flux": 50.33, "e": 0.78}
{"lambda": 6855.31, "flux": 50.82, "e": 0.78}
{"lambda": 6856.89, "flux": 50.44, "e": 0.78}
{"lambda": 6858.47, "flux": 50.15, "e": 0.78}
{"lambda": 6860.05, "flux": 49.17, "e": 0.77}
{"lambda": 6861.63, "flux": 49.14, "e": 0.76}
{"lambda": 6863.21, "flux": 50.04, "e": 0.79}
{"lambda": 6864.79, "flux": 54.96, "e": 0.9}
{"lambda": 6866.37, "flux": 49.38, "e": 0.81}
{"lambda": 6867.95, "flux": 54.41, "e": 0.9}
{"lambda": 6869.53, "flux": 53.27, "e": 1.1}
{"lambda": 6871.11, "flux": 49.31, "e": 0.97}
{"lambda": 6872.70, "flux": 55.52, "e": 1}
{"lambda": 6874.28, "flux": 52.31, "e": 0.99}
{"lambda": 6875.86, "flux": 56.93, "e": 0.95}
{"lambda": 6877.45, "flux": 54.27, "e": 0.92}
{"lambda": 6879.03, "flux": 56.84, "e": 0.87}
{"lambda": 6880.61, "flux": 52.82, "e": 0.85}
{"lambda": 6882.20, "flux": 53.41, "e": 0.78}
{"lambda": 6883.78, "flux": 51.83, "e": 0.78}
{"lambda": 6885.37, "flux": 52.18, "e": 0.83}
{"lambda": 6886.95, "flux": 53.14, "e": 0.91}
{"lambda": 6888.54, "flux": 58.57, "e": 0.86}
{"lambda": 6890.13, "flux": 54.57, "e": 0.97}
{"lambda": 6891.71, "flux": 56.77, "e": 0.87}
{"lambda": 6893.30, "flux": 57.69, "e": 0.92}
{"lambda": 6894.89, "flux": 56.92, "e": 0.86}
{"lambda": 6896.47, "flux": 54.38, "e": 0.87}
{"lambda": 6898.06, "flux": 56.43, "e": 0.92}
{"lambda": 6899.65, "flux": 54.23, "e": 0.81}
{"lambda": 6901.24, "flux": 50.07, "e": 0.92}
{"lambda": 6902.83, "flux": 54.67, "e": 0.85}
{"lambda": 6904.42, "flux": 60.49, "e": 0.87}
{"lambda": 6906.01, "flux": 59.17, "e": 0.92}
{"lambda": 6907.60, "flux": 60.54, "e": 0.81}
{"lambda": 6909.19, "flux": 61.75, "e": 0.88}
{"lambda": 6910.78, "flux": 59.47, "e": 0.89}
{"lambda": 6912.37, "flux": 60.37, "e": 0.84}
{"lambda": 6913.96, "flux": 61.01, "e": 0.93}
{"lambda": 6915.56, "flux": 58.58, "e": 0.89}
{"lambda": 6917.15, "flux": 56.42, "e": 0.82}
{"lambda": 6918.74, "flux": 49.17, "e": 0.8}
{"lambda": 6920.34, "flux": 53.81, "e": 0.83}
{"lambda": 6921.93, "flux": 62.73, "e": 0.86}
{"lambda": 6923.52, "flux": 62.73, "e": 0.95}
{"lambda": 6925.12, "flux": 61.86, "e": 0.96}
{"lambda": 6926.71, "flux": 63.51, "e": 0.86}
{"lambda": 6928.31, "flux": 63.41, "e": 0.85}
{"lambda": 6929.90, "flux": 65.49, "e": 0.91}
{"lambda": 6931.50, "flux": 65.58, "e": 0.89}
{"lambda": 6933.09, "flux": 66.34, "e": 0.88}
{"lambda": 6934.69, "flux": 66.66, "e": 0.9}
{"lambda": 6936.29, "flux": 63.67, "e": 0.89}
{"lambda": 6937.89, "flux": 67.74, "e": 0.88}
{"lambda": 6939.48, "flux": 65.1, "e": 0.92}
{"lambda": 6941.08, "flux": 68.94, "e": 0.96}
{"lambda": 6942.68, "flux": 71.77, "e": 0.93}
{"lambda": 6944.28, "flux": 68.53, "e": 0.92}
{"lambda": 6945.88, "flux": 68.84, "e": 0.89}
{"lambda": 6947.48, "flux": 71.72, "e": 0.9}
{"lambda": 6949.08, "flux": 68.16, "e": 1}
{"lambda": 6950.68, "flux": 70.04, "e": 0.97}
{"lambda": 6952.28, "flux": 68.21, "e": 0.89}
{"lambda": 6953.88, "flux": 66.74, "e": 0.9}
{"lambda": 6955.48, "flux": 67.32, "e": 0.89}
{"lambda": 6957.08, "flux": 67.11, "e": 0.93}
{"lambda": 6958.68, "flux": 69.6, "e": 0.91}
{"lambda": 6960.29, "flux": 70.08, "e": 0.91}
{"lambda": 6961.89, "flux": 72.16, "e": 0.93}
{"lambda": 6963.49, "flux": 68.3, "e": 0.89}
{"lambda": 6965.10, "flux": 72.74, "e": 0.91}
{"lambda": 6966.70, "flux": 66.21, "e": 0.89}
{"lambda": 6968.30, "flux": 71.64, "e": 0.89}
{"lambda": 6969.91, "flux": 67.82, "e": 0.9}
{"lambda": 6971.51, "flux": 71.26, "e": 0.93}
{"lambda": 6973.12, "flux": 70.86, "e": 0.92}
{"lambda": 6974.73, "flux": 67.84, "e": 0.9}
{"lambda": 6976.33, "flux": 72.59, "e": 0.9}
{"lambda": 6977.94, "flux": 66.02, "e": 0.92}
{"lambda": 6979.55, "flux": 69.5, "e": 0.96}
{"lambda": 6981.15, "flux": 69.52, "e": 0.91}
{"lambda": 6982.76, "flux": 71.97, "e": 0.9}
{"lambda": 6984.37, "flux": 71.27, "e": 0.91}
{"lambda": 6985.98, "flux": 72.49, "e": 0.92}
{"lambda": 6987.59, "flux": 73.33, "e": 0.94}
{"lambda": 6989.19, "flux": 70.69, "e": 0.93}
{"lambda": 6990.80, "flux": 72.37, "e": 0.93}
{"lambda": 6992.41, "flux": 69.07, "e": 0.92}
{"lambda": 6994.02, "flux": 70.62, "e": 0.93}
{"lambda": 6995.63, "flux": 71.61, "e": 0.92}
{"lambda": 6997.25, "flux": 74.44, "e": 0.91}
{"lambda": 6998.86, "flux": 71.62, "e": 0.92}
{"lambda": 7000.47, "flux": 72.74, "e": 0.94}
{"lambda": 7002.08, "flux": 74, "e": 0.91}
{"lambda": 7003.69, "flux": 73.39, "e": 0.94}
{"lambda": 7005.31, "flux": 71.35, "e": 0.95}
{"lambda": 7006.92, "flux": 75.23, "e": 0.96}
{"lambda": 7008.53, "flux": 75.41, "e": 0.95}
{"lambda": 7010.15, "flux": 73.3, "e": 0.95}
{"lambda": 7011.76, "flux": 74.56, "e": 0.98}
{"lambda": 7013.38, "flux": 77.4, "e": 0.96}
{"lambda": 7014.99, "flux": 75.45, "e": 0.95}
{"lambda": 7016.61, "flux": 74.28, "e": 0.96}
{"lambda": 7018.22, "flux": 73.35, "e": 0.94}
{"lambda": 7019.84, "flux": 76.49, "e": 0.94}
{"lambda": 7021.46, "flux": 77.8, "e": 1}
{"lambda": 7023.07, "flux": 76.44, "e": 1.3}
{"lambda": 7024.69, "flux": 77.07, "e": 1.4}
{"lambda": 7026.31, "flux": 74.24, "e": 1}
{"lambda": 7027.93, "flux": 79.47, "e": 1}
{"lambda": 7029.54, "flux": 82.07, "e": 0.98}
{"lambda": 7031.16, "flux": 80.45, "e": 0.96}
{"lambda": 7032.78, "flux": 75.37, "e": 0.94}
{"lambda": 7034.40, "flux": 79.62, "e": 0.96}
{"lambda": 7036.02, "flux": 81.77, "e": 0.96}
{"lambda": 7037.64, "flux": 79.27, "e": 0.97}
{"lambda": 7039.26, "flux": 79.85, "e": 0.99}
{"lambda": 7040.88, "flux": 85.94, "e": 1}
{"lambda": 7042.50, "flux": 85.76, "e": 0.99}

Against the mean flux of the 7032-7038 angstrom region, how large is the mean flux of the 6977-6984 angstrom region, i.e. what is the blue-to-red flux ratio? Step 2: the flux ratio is 0.88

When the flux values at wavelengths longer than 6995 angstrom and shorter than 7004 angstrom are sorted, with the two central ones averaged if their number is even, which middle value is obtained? 73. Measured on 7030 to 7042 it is 80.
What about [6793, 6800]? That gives 51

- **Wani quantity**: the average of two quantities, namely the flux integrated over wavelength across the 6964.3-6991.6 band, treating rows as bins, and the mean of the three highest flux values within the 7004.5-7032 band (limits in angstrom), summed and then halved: 1003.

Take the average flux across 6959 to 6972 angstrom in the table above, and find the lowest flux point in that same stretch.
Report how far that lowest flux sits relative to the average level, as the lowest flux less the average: -3.8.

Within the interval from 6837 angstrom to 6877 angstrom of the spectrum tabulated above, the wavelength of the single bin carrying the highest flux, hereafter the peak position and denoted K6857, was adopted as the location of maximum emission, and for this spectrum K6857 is 6875.86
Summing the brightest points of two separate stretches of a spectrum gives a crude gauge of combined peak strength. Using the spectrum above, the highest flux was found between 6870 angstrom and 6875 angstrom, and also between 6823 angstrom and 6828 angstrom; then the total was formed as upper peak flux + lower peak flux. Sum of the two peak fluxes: 111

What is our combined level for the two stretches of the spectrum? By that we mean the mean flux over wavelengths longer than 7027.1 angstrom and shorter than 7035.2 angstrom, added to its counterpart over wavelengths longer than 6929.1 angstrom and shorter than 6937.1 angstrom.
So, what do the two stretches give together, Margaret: 145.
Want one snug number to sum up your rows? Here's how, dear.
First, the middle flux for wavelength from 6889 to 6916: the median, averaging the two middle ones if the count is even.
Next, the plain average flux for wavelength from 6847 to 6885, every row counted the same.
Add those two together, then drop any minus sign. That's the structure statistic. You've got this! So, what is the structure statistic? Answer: 110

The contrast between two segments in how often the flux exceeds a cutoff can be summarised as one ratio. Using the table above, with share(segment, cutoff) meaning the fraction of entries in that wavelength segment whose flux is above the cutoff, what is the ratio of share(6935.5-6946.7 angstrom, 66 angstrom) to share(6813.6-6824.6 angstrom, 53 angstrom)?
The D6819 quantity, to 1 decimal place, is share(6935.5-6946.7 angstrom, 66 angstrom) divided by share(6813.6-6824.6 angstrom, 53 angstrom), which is 5.0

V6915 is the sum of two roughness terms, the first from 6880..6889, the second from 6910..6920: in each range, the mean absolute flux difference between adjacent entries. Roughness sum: 4.46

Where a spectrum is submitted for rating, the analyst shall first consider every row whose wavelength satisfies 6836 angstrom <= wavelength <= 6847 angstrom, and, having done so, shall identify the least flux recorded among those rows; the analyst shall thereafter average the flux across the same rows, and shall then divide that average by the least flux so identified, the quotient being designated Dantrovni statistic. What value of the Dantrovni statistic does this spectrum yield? 1.07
